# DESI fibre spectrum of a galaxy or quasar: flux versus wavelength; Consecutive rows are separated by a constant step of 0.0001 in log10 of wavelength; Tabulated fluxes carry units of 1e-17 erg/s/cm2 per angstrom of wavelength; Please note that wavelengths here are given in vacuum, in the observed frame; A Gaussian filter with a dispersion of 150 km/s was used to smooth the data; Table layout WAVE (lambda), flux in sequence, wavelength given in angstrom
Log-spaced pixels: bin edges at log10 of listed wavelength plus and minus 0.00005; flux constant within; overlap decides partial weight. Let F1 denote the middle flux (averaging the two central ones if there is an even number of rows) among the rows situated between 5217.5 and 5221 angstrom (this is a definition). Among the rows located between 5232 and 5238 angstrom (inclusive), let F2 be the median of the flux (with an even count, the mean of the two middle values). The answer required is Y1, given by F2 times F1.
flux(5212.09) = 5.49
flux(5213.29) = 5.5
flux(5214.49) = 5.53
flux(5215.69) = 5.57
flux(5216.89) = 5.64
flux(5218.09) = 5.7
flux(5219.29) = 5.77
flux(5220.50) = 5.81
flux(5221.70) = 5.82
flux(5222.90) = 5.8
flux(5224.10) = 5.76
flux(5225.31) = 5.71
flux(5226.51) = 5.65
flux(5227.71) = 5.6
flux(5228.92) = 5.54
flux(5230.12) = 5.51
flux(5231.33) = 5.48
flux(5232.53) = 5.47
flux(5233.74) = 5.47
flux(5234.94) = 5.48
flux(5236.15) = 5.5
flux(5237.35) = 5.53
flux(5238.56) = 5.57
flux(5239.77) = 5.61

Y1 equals 31.6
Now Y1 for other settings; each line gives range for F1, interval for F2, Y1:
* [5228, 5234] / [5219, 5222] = 31.8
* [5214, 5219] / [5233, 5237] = 30.7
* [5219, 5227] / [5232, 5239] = 31.7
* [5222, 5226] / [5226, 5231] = 32.1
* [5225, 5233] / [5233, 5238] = 30.4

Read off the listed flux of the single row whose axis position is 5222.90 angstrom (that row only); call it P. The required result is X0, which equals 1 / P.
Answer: 0.172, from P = 5.8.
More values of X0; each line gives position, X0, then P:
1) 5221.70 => 0.172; 5.82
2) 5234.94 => 0.182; 5.48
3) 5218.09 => 0.175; 5.7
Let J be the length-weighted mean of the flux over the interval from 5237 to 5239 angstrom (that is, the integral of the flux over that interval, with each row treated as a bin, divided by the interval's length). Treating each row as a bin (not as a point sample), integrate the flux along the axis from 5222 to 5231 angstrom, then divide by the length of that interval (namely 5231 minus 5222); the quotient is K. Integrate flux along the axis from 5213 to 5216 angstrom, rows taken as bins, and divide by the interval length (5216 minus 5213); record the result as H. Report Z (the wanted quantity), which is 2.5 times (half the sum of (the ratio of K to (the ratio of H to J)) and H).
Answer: 14.0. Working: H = 5.54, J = 5.54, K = 5.65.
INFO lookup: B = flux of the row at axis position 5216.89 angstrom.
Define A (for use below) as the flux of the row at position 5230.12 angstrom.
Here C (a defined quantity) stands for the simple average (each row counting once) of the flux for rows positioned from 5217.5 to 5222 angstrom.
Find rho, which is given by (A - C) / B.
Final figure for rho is -0.05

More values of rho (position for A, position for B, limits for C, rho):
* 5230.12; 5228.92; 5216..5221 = -0.04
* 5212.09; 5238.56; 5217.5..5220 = -0.04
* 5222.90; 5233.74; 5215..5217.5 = 0.04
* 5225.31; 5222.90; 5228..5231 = 0.03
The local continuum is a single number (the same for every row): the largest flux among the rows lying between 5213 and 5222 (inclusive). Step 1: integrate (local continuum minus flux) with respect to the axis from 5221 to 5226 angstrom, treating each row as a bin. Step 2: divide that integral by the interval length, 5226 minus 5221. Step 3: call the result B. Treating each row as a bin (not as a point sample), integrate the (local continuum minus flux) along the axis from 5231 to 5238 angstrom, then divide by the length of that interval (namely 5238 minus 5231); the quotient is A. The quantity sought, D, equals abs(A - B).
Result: 0.28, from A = 0.33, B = 0.05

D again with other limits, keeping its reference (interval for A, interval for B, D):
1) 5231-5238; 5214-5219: 0.13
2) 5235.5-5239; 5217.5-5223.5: 0.25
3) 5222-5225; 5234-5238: 0.28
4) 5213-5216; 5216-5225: 0.22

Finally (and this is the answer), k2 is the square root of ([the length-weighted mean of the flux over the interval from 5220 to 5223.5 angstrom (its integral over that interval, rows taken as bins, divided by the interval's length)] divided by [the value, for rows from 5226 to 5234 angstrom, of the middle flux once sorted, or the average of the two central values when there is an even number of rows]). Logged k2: 1.03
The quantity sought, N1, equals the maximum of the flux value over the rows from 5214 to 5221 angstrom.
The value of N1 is 5.81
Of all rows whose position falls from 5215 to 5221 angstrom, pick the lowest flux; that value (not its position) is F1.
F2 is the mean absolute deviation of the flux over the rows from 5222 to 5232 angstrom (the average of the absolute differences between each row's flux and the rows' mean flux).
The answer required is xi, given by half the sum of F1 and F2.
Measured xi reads 2.83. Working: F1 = 5.57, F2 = 0.10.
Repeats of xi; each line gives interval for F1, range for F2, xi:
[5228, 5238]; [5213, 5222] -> 2.79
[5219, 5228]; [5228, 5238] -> 2.81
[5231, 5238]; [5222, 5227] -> 2.76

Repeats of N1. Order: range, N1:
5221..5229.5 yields 5.82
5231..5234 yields 5.48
